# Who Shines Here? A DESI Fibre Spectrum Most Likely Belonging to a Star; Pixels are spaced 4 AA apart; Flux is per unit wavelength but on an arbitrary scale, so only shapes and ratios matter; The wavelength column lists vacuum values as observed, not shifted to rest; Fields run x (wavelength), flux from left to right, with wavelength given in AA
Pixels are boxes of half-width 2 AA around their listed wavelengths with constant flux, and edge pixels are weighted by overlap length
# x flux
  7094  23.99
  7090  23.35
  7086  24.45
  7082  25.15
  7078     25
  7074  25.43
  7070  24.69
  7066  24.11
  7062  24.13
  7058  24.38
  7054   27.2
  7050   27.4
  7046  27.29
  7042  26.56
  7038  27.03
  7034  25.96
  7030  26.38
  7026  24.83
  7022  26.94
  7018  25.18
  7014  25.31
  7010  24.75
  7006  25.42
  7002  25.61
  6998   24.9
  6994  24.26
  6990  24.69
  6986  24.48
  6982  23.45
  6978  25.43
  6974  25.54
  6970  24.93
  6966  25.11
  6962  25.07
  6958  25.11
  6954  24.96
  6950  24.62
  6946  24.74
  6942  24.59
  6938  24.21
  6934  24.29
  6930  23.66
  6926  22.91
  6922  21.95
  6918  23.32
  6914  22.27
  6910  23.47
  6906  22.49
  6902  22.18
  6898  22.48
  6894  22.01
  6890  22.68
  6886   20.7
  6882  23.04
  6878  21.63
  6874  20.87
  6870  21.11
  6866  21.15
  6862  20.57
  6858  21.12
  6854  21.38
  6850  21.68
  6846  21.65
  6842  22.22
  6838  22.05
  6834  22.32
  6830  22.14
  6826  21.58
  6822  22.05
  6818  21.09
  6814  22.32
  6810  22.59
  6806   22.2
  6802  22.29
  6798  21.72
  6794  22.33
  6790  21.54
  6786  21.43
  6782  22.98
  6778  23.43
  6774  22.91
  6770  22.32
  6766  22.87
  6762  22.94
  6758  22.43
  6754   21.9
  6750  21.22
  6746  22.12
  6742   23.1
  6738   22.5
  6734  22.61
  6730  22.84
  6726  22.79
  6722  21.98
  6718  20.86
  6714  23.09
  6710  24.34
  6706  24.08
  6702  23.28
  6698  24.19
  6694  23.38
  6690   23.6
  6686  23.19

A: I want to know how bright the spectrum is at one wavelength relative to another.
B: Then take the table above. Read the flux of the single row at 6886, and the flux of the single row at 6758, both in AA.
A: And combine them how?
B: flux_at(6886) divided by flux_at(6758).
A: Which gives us 0.92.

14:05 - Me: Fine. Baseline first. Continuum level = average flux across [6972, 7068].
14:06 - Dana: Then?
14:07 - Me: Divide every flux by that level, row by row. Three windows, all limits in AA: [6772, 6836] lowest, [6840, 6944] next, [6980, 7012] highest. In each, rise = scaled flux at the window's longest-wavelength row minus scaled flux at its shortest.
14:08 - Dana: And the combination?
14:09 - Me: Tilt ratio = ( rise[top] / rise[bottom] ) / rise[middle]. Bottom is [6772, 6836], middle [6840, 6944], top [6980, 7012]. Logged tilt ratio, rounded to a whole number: -24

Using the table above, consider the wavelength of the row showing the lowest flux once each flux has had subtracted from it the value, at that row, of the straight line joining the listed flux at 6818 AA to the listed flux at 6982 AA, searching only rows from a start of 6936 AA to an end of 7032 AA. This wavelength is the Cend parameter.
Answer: 6982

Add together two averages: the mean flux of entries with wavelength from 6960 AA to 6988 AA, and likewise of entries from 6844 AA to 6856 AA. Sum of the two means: 46.43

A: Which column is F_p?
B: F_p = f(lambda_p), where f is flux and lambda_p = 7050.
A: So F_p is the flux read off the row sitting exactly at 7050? 27.4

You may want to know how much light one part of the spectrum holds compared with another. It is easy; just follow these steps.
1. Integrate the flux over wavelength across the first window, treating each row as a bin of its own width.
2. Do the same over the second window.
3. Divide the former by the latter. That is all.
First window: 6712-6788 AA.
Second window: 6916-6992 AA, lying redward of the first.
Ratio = 0.92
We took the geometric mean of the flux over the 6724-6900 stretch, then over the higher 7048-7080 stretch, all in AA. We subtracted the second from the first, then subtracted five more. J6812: -8.2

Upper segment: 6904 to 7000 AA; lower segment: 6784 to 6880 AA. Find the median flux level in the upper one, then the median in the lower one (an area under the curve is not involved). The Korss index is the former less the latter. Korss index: 2.87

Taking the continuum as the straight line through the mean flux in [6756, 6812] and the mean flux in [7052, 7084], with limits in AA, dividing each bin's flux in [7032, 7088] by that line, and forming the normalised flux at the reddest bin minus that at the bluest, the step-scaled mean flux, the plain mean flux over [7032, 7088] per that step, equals -321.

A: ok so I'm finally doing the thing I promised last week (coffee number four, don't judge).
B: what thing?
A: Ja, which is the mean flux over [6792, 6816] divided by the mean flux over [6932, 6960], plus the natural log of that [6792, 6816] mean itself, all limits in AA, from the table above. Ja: 4.00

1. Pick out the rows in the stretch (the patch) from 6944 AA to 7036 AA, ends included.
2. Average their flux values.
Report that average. 25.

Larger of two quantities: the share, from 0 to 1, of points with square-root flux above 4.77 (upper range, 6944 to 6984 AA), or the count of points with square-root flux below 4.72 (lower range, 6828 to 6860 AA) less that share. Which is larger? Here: 6.0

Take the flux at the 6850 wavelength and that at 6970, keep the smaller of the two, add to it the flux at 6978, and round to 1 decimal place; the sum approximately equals 47.1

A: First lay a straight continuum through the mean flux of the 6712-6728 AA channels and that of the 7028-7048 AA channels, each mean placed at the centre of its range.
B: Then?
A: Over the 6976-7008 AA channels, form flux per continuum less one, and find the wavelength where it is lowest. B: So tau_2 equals 6982 AA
